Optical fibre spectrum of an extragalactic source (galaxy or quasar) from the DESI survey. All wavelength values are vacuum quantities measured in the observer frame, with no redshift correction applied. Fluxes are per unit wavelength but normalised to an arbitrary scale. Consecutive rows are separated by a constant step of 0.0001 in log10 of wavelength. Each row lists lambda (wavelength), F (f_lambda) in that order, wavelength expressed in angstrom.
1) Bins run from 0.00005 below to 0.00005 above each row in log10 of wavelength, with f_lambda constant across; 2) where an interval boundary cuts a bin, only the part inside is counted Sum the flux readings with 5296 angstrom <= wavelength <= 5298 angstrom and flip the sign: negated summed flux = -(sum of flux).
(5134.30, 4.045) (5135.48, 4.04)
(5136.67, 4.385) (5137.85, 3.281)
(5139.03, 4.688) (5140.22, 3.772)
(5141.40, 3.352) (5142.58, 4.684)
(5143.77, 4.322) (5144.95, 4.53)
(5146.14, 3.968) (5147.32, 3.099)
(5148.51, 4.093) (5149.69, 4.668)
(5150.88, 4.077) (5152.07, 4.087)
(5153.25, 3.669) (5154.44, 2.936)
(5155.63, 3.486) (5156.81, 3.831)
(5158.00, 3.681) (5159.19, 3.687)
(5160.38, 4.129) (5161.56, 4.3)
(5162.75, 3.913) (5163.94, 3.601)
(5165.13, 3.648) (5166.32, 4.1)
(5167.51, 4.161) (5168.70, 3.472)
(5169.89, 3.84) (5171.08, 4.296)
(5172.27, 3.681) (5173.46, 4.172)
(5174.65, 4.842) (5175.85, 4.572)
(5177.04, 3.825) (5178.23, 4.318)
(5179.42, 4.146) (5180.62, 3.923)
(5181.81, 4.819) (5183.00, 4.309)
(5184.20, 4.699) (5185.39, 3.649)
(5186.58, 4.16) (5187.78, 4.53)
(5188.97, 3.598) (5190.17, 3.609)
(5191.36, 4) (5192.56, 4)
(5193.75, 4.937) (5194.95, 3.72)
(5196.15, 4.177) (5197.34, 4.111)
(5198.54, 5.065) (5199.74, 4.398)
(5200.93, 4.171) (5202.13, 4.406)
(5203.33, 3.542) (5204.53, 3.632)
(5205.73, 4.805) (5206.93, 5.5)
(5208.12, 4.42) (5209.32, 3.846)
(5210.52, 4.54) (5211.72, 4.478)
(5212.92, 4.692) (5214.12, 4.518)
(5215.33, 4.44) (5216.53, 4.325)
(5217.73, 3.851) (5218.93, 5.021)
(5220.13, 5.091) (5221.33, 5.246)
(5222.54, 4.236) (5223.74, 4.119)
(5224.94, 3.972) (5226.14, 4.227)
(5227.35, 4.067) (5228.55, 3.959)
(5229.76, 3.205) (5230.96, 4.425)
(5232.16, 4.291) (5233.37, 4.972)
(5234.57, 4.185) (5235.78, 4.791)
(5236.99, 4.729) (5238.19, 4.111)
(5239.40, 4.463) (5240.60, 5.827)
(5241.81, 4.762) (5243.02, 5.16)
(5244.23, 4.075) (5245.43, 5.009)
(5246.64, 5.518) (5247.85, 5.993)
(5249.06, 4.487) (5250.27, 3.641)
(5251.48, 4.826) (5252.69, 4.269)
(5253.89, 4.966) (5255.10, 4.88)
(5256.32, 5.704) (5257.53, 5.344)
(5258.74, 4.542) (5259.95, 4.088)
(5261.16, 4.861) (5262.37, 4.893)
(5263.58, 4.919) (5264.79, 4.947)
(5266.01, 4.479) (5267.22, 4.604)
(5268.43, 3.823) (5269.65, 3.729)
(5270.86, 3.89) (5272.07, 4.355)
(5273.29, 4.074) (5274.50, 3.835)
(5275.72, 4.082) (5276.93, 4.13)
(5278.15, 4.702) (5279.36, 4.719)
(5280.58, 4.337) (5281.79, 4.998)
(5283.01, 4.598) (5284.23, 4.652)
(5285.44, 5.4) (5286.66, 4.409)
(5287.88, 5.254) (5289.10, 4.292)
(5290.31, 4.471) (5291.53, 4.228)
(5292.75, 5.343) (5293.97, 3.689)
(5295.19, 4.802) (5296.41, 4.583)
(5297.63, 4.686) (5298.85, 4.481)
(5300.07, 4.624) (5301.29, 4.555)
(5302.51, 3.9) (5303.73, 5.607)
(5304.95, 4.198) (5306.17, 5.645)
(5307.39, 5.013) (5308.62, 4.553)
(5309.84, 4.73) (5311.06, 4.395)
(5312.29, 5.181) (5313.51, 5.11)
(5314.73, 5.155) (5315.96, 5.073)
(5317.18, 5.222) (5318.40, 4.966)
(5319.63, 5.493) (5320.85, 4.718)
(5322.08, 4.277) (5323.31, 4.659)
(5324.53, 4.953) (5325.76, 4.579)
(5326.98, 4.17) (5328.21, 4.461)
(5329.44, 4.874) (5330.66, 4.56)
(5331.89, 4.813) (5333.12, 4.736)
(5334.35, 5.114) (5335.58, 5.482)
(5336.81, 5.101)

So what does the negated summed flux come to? -9.27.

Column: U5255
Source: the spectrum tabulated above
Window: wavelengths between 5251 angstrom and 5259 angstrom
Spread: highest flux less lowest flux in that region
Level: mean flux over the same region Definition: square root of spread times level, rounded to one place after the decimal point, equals 2.7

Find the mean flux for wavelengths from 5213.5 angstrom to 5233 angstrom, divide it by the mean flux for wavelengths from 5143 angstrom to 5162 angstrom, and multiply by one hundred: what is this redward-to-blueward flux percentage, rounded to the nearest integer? 110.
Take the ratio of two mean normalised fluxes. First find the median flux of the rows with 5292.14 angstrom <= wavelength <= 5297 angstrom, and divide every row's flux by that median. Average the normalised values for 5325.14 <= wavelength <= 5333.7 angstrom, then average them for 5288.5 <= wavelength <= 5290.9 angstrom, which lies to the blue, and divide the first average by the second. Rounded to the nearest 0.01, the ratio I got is 1.05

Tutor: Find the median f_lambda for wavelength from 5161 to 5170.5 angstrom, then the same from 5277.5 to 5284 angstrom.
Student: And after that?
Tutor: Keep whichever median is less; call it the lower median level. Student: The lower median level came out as 3.88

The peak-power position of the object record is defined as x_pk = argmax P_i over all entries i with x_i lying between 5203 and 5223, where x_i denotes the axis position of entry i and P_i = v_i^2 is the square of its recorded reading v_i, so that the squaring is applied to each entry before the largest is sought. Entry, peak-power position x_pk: 5206.93 angstrom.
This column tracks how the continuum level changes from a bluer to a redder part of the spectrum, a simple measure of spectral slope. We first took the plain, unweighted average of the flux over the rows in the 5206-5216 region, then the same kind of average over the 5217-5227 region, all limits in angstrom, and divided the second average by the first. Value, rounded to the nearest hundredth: 0.98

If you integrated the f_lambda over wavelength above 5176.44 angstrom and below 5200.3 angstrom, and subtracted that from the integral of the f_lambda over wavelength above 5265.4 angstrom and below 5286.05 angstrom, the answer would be -10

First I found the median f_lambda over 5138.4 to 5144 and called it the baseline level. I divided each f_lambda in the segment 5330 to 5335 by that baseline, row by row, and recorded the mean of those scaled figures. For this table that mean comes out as 1.11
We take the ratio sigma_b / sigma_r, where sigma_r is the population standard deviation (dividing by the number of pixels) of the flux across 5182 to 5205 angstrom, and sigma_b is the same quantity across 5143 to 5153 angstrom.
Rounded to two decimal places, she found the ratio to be 1.00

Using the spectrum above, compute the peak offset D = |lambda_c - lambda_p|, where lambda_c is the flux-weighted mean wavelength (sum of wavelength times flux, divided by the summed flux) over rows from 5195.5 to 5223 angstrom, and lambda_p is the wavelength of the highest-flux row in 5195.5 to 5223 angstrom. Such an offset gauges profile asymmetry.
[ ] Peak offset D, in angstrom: 2.6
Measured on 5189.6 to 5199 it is 4.0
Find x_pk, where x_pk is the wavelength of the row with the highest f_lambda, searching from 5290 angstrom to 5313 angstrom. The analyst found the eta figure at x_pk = 5306.17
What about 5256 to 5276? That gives 5256.32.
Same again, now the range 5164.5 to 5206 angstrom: 5198.54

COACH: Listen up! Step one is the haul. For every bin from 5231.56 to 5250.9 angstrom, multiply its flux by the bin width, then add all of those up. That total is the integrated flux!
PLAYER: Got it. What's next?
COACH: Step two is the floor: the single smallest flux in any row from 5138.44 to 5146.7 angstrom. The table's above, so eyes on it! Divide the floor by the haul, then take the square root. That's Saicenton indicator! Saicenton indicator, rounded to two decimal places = 0.19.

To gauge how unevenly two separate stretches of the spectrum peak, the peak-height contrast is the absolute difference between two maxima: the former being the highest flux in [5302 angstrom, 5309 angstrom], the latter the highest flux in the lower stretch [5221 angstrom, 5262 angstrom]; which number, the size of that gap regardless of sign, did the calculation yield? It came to 0.35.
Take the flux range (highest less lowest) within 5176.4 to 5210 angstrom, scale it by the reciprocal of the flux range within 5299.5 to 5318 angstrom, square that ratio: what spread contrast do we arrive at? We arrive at 1.3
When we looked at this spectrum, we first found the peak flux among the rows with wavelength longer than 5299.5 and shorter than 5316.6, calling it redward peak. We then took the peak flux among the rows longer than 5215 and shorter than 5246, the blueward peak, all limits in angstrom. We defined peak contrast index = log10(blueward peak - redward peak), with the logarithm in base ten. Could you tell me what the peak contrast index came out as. -0.74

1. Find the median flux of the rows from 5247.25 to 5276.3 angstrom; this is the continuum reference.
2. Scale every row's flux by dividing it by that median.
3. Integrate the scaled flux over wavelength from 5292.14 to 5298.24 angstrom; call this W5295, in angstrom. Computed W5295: 6.2 angstrom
